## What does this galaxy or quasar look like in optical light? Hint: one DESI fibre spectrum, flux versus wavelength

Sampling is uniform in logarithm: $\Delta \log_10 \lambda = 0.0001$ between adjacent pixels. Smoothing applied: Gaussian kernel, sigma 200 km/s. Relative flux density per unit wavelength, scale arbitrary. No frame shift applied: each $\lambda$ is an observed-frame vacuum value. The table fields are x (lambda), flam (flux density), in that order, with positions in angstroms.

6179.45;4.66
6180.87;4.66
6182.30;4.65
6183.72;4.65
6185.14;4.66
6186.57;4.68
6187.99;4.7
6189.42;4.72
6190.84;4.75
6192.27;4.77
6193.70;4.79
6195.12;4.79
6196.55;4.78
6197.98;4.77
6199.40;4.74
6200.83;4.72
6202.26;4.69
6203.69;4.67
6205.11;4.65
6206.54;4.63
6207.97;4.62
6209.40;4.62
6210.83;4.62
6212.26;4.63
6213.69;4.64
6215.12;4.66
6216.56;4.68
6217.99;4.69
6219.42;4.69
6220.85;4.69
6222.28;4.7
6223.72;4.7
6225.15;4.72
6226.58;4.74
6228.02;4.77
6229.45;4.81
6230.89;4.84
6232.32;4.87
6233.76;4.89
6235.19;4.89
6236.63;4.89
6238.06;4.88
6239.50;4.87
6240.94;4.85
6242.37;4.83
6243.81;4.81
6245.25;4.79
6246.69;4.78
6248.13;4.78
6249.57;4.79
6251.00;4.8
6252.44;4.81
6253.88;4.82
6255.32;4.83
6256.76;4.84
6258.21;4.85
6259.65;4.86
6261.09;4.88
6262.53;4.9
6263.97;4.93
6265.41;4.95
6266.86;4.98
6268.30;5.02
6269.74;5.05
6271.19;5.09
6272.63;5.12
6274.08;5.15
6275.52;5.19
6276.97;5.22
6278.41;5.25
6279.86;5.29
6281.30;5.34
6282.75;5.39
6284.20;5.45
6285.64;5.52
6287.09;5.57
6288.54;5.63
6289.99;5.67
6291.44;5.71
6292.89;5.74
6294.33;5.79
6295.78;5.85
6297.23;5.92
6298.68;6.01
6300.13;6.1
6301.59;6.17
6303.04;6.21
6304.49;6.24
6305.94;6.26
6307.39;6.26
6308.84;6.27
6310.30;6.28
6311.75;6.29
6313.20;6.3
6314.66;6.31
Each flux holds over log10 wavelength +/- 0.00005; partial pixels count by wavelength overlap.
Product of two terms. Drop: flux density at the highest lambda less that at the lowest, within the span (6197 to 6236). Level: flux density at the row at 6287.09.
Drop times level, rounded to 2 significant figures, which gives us 0.67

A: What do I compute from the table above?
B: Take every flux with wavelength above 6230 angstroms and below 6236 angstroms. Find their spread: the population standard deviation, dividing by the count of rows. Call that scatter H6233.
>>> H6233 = 0.020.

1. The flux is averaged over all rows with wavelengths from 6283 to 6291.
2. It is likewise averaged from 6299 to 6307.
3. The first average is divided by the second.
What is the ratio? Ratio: 0.899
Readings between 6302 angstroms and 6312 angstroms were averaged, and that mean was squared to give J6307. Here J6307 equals 39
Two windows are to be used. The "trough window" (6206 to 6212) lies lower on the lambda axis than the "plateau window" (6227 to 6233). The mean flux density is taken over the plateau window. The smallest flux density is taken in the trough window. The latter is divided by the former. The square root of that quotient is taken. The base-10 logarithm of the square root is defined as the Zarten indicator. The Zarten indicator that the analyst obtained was -0.009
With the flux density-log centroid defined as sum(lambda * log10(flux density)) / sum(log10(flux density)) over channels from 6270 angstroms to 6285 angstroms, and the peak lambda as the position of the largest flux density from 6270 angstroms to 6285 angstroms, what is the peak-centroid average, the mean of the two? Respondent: 6281.0 angstroms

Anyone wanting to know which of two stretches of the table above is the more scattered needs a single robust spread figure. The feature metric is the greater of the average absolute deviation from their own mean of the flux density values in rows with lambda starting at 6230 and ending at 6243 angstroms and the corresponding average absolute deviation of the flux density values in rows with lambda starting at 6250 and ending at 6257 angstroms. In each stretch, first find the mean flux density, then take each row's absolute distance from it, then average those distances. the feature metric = 0.019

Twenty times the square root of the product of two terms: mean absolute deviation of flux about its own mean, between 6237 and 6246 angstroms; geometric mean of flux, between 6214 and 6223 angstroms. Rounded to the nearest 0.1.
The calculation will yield 7.3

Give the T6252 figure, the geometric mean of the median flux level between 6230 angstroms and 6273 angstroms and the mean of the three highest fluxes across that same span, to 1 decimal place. 5.0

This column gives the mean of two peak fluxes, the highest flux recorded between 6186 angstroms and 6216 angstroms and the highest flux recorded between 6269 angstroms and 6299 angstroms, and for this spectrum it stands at 5.40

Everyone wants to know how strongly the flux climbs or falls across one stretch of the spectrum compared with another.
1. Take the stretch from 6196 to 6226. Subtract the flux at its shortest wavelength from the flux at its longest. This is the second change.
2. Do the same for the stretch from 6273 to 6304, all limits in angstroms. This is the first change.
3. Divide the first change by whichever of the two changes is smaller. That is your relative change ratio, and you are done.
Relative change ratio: -18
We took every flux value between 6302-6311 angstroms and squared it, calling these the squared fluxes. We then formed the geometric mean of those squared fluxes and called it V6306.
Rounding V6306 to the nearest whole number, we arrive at 39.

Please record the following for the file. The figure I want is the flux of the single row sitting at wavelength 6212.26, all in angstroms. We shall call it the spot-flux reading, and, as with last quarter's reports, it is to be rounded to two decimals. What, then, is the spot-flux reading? 4.63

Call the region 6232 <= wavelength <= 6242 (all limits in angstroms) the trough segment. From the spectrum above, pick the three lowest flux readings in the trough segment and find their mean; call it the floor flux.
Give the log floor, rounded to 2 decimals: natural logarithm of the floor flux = 1.58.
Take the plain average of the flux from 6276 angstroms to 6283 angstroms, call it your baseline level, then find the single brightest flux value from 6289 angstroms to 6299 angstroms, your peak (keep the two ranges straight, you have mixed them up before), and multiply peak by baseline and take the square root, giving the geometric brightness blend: 5.64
